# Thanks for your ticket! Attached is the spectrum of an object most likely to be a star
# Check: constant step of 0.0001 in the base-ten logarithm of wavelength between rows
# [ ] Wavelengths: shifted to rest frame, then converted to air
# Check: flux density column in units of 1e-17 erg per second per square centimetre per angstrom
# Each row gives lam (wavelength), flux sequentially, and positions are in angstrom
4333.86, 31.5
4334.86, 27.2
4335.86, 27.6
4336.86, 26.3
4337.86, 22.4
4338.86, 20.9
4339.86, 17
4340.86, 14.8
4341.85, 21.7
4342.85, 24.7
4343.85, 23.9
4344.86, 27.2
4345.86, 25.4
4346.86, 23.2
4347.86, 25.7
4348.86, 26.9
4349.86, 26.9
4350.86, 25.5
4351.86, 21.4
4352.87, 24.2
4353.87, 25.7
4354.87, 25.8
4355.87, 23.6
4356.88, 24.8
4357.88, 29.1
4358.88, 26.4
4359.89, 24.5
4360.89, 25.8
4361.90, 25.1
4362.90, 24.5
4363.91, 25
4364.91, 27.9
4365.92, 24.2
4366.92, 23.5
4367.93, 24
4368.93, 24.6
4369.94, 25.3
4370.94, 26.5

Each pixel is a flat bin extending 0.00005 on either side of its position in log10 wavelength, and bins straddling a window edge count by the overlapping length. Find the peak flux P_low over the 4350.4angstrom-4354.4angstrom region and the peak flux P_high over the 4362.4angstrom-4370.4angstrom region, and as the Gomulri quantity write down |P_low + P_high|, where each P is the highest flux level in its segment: 53.6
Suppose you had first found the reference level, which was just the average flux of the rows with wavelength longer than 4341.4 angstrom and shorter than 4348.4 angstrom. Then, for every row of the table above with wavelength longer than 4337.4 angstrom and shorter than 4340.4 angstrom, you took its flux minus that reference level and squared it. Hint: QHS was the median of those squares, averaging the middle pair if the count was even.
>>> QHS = 13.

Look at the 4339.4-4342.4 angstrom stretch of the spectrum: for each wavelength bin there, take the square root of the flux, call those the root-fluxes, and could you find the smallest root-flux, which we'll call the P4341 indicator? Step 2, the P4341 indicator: 3.85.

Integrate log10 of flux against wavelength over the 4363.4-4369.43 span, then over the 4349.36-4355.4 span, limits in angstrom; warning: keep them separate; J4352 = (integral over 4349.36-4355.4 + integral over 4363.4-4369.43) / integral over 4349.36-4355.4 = 2.00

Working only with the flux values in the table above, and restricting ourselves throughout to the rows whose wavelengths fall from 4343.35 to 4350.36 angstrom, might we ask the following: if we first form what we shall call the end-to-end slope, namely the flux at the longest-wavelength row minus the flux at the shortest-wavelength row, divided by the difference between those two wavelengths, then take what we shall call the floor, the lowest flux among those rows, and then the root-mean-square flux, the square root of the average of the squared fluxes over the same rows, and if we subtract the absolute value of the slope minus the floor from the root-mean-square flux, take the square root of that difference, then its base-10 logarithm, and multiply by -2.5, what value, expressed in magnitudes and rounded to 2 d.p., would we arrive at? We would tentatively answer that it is -0.59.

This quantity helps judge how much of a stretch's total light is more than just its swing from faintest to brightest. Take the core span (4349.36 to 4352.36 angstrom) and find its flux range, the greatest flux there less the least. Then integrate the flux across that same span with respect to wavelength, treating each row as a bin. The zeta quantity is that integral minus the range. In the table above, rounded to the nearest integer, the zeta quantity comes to 68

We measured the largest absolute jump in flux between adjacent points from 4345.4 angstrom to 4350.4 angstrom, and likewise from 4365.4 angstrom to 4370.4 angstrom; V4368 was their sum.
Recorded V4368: 3.2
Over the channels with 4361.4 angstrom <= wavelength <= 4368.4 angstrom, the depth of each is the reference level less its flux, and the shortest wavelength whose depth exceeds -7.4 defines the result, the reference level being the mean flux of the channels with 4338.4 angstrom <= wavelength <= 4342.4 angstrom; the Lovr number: 4361.90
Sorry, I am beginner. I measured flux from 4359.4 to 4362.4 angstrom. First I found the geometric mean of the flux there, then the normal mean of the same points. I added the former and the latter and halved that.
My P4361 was 25.1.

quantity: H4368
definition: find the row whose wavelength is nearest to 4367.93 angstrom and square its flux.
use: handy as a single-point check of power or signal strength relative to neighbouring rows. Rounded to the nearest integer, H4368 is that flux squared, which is 576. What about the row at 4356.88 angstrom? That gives 615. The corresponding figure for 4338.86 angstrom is 437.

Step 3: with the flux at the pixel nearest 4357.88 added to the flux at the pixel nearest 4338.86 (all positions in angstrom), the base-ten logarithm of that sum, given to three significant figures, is 1.70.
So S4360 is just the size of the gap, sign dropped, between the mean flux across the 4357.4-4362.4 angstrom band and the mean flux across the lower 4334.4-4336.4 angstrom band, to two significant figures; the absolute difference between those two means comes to 1.2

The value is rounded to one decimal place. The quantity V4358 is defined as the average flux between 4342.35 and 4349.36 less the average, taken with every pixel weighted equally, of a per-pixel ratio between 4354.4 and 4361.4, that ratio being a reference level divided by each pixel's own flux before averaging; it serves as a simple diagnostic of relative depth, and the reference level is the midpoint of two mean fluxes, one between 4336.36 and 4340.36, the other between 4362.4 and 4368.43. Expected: 24.4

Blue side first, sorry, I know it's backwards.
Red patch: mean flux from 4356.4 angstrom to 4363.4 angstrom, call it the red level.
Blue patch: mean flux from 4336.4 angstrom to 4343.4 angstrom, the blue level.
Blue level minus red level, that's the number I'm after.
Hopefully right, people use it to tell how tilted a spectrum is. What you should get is -4.6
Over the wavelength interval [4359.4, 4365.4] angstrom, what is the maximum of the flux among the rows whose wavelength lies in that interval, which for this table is 27.9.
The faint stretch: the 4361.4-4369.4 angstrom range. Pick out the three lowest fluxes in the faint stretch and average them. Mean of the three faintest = 23.9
